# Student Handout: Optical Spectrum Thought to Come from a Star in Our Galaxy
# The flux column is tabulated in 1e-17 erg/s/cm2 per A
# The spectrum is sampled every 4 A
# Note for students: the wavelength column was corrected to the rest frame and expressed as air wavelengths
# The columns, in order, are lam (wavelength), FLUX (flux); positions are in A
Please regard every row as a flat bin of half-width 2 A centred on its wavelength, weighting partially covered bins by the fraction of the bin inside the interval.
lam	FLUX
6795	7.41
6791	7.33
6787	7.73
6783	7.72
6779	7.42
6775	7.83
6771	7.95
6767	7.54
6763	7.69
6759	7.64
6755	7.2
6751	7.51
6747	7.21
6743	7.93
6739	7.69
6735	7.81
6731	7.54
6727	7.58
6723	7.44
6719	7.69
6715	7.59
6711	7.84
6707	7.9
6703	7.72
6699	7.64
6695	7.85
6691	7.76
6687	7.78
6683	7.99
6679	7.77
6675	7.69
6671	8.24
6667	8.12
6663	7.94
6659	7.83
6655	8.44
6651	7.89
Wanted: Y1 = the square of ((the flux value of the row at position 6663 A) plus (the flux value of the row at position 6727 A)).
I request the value 241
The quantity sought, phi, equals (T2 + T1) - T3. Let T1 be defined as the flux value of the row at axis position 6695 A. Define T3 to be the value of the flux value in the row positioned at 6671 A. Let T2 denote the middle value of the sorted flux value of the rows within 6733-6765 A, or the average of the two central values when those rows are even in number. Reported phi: 7.3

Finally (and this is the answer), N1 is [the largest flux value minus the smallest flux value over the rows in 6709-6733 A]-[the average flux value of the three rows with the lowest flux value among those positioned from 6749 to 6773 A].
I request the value -7.02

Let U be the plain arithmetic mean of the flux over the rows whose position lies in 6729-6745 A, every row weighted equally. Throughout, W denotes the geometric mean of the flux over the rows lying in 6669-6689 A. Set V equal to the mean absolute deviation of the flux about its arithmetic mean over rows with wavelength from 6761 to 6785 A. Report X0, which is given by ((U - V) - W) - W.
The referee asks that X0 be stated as -8.18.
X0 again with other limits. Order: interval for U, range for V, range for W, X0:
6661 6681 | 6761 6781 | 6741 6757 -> -7.13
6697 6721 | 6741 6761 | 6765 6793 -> -7.79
